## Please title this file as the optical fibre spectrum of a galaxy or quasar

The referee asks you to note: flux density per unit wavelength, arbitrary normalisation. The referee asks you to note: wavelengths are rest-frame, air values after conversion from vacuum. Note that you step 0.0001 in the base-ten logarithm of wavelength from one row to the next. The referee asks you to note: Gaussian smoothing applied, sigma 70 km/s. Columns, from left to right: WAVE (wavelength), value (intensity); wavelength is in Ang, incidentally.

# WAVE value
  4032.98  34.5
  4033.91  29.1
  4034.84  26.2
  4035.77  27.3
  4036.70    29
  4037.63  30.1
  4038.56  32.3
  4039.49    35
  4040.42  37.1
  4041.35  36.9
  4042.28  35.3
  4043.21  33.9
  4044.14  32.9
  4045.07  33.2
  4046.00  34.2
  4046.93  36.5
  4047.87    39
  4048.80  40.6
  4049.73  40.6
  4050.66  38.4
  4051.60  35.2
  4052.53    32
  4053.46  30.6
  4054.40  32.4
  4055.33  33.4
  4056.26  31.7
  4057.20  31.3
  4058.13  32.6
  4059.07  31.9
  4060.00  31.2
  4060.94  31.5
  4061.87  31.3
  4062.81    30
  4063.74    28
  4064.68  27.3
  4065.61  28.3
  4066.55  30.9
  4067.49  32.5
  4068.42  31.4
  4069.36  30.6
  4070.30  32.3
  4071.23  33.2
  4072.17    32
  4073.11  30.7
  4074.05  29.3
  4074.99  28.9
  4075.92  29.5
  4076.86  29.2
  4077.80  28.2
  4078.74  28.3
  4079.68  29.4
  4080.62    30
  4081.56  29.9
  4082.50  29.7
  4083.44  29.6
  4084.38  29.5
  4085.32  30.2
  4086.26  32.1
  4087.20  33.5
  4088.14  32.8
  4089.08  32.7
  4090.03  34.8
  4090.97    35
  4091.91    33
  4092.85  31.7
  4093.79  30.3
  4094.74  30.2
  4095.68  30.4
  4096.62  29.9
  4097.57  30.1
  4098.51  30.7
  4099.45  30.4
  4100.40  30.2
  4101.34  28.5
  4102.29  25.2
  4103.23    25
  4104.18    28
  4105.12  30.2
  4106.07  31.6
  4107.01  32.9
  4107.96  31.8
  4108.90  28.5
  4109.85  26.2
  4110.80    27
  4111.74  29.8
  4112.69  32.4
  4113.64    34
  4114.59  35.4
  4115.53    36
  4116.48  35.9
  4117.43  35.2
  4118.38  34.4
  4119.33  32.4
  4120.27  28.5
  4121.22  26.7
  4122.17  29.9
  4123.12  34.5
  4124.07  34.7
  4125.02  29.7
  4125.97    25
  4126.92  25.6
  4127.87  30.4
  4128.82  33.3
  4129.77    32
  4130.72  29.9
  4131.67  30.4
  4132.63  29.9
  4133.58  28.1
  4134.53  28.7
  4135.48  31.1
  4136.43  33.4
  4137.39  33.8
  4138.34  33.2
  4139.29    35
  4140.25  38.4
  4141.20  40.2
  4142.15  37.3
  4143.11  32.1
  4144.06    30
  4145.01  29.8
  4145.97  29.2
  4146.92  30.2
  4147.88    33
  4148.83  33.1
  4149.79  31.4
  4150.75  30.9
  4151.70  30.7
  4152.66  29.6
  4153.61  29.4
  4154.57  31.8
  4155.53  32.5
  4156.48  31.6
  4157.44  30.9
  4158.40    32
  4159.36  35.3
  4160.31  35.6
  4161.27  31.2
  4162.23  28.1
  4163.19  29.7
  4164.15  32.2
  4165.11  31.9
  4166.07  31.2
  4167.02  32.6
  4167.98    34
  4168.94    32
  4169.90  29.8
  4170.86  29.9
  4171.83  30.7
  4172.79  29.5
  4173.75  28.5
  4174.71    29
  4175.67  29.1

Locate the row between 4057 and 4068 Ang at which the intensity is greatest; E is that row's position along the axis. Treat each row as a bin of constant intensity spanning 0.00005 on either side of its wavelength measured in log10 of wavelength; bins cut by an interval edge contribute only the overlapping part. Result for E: 4058.13 Ang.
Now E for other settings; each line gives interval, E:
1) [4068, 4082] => 4071.23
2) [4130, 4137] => 4136.43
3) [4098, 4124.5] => 4115.53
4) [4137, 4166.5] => 4141.20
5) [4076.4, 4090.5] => 4090.03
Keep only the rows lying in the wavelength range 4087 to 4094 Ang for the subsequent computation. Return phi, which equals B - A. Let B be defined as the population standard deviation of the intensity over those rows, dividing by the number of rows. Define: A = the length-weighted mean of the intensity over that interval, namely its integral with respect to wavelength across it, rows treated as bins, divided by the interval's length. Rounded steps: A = 33.1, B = 1.44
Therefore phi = -32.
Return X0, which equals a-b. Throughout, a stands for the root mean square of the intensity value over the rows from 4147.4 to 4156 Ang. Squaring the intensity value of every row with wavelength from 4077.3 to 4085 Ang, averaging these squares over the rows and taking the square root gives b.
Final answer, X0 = 2.1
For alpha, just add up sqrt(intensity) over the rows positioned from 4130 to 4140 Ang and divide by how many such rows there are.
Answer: 5.60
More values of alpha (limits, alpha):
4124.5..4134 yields 5.42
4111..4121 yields 5.78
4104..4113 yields 5.46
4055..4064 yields 5.59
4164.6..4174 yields 5.57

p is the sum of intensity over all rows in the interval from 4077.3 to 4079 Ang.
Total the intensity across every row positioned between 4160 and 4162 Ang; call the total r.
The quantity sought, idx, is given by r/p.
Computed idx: 1.18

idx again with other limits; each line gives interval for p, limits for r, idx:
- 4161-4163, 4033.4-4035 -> 0.93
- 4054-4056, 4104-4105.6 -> 0.88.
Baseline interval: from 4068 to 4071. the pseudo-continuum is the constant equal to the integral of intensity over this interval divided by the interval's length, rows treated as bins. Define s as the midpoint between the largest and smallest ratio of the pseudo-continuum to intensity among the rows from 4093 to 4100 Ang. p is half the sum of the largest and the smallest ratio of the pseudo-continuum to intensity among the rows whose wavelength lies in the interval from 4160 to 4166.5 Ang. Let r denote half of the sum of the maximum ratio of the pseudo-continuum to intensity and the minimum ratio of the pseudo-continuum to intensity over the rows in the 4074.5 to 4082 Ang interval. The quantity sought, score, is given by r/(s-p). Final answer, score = 29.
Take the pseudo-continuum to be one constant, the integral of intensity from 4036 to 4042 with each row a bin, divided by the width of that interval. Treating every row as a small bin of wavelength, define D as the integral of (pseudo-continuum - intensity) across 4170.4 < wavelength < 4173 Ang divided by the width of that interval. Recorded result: 3.1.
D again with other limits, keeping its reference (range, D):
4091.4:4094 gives 1.4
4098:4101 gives 2.9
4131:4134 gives 3.7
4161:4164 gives 3.4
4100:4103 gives 5.6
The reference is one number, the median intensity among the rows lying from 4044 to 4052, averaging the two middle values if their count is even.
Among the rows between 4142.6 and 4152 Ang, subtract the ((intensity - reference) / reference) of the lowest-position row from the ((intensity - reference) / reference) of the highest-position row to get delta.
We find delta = -0.04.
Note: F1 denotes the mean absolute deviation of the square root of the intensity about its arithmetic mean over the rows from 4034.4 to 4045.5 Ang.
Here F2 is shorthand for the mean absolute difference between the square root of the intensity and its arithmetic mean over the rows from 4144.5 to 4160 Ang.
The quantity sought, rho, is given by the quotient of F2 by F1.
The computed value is 0.4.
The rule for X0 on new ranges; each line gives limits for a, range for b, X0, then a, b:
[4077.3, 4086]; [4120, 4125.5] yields -1.4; 29.4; 30.8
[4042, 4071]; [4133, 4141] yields 0.2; 33.1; 32.9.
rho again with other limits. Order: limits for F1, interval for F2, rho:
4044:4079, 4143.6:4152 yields 0.5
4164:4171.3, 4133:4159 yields 2.0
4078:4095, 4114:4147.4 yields 1.7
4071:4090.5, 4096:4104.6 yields 1.2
